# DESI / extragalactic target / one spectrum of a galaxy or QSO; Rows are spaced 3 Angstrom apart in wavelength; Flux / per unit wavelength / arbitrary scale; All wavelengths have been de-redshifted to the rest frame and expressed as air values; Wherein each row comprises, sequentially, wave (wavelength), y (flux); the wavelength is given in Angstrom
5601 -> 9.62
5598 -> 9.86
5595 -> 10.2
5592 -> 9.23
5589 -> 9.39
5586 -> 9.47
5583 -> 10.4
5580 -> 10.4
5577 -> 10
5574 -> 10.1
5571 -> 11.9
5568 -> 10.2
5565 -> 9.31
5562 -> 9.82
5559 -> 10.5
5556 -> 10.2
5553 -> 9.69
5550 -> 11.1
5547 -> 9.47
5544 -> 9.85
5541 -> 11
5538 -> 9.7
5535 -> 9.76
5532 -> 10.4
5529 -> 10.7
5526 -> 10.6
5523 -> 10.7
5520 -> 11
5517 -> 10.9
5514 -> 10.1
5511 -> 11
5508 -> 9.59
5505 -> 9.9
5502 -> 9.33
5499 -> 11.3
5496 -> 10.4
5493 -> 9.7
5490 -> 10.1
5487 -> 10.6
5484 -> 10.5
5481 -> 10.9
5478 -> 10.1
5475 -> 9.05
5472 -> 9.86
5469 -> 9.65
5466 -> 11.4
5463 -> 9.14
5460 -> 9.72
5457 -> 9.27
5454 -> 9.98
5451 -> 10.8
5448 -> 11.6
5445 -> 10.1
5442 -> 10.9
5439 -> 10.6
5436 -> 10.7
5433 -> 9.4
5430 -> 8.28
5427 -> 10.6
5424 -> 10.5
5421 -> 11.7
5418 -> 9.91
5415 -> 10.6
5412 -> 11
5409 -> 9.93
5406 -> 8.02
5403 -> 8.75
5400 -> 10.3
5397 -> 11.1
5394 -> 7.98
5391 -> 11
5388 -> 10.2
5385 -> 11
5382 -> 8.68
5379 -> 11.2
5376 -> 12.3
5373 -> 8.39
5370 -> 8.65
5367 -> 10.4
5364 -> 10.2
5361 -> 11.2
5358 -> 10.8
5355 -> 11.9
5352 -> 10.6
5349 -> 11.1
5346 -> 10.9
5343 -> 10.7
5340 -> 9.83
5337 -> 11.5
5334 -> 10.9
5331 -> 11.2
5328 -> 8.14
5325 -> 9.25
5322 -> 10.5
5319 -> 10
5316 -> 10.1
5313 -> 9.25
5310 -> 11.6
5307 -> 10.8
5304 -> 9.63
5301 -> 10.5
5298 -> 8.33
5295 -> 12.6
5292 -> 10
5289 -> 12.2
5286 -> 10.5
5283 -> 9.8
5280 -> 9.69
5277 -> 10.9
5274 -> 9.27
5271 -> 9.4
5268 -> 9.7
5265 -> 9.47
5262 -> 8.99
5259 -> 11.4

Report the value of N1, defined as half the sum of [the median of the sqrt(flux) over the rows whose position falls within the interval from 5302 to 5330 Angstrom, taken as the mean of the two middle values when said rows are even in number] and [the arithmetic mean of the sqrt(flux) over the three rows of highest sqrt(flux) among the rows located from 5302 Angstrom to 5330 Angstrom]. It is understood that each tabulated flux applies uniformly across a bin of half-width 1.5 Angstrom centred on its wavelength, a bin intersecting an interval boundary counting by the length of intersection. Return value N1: 3.24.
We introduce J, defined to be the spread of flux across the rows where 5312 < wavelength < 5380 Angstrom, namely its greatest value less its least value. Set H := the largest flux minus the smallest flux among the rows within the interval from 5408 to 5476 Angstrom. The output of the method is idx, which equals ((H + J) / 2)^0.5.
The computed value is 1.95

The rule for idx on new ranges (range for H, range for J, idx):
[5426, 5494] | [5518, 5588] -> 1.72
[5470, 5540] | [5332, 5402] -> 1.81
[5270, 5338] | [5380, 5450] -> 2.02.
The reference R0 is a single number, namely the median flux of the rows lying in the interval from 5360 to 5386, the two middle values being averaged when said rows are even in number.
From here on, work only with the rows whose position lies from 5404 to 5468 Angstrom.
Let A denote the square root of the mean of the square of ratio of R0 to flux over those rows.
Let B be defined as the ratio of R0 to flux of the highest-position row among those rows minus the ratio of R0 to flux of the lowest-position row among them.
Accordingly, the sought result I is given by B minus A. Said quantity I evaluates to -1.42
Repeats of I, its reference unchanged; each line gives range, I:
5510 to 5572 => -1.08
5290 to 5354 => -1.08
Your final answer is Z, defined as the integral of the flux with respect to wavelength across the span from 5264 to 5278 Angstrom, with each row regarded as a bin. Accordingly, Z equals 136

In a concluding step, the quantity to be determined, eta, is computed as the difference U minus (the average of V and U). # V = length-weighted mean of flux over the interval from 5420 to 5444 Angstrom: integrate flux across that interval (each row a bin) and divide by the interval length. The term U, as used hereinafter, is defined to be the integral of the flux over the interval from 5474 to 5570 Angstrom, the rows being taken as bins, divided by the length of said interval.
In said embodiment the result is 0.0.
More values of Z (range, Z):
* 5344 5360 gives 177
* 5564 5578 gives 145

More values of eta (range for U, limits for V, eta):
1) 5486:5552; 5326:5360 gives -0.2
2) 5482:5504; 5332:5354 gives -0.3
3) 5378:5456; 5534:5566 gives 0.1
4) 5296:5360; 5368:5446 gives 0.2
